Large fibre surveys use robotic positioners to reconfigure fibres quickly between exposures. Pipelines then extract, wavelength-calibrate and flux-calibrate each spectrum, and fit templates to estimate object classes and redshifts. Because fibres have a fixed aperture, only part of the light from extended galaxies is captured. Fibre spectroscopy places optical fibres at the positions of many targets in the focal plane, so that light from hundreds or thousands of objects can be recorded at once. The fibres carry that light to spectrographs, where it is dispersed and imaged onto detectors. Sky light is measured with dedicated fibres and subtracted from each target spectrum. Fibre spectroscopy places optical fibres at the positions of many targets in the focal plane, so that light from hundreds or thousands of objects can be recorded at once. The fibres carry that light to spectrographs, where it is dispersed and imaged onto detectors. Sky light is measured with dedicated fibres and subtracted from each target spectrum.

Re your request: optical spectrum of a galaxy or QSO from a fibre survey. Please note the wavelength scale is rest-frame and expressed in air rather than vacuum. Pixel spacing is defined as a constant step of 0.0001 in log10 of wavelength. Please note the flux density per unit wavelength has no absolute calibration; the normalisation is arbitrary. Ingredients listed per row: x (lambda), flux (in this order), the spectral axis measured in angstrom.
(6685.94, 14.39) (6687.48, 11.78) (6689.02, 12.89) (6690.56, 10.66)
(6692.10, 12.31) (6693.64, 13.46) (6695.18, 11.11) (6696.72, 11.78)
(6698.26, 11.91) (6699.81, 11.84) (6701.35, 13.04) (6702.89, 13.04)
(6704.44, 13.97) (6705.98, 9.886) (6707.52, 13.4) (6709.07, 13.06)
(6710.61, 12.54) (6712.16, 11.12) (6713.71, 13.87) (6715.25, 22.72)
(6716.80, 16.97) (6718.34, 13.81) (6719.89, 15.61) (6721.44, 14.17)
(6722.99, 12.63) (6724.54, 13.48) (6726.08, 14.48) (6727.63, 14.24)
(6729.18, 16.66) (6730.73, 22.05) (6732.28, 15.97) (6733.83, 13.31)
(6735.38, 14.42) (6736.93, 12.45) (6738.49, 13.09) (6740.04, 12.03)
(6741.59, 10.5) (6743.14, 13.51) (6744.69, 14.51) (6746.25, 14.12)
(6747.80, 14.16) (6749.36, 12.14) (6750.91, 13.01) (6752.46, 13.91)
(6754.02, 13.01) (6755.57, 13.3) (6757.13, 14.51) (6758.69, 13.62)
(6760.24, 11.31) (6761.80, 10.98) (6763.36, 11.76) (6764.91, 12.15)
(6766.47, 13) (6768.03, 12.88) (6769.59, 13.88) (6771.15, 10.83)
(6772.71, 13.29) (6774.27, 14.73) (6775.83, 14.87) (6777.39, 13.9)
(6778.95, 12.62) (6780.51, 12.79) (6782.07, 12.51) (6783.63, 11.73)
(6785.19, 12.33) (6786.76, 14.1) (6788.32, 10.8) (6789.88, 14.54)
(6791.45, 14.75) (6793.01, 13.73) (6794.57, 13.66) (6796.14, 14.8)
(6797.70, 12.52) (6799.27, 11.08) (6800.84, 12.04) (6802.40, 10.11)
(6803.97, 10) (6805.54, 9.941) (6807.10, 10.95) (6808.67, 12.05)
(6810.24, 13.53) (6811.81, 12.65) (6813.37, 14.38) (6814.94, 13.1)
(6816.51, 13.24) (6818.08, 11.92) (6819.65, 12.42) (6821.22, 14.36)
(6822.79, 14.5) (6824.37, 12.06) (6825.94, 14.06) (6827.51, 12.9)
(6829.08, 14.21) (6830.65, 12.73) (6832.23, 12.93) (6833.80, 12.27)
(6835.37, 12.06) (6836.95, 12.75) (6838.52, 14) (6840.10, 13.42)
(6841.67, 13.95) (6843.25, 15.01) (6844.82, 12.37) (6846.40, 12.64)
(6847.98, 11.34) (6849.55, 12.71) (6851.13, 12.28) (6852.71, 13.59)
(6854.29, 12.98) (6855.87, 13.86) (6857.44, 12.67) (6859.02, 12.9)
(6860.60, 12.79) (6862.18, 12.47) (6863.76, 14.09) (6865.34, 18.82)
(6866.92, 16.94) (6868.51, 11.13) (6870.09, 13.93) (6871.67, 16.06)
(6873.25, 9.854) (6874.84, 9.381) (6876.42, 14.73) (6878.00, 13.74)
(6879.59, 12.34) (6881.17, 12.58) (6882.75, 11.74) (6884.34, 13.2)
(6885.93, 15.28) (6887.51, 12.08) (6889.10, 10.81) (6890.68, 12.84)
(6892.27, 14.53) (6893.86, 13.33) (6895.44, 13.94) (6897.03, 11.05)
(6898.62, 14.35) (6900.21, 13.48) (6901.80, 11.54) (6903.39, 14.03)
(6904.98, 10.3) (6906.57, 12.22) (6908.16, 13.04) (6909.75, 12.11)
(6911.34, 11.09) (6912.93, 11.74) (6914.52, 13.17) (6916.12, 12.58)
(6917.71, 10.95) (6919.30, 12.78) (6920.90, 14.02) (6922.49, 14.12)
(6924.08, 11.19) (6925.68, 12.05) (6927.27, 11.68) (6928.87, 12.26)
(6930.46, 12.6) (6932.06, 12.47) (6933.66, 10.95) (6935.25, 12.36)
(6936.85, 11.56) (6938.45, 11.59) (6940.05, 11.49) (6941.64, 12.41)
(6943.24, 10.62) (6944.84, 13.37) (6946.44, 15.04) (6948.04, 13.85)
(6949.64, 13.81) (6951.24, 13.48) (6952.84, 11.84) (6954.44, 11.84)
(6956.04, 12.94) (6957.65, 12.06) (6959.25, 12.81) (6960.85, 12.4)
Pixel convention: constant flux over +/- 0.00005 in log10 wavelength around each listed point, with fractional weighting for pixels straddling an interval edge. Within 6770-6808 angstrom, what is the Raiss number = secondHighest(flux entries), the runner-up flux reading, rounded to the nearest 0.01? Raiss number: 14.80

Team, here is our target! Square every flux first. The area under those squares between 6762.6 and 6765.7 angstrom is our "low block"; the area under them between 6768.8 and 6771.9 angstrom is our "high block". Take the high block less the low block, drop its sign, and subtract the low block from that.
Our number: -407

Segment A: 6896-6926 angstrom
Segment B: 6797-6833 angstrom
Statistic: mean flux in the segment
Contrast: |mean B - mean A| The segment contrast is 0.1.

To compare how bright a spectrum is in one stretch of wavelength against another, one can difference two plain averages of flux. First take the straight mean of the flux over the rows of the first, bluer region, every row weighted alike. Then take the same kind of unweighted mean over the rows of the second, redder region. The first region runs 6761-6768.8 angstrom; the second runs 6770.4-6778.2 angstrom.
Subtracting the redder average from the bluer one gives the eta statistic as -1.4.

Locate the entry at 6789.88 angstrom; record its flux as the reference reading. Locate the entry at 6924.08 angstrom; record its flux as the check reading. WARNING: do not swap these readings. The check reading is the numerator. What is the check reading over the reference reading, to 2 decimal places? 0.77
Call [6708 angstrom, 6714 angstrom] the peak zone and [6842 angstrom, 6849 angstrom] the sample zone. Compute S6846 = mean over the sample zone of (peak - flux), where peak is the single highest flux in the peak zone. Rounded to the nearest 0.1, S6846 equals 1.0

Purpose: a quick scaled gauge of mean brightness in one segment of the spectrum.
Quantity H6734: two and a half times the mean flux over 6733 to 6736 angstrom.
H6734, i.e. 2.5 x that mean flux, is 34.7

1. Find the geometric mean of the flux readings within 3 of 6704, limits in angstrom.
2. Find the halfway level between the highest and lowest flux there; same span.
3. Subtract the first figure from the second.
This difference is -0.5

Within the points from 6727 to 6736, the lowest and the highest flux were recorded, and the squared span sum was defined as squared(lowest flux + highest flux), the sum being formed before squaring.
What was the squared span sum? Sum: 1250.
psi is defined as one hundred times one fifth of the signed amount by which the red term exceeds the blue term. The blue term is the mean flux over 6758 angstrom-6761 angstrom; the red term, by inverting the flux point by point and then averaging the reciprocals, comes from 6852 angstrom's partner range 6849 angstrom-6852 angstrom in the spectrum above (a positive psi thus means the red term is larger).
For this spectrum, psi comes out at -248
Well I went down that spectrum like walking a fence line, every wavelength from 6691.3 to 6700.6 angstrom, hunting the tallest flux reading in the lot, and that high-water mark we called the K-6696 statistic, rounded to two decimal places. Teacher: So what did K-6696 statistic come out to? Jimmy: 13.46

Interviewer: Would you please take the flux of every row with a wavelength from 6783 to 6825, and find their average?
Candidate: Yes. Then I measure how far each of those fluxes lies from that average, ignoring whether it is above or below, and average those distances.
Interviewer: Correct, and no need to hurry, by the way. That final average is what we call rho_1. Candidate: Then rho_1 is 1.3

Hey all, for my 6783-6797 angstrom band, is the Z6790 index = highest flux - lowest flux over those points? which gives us 4.0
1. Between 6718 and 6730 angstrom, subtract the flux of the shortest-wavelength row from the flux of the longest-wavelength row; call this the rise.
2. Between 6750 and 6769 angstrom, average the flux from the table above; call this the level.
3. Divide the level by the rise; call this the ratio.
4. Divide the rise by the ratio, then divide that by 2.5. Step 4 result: 0.25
